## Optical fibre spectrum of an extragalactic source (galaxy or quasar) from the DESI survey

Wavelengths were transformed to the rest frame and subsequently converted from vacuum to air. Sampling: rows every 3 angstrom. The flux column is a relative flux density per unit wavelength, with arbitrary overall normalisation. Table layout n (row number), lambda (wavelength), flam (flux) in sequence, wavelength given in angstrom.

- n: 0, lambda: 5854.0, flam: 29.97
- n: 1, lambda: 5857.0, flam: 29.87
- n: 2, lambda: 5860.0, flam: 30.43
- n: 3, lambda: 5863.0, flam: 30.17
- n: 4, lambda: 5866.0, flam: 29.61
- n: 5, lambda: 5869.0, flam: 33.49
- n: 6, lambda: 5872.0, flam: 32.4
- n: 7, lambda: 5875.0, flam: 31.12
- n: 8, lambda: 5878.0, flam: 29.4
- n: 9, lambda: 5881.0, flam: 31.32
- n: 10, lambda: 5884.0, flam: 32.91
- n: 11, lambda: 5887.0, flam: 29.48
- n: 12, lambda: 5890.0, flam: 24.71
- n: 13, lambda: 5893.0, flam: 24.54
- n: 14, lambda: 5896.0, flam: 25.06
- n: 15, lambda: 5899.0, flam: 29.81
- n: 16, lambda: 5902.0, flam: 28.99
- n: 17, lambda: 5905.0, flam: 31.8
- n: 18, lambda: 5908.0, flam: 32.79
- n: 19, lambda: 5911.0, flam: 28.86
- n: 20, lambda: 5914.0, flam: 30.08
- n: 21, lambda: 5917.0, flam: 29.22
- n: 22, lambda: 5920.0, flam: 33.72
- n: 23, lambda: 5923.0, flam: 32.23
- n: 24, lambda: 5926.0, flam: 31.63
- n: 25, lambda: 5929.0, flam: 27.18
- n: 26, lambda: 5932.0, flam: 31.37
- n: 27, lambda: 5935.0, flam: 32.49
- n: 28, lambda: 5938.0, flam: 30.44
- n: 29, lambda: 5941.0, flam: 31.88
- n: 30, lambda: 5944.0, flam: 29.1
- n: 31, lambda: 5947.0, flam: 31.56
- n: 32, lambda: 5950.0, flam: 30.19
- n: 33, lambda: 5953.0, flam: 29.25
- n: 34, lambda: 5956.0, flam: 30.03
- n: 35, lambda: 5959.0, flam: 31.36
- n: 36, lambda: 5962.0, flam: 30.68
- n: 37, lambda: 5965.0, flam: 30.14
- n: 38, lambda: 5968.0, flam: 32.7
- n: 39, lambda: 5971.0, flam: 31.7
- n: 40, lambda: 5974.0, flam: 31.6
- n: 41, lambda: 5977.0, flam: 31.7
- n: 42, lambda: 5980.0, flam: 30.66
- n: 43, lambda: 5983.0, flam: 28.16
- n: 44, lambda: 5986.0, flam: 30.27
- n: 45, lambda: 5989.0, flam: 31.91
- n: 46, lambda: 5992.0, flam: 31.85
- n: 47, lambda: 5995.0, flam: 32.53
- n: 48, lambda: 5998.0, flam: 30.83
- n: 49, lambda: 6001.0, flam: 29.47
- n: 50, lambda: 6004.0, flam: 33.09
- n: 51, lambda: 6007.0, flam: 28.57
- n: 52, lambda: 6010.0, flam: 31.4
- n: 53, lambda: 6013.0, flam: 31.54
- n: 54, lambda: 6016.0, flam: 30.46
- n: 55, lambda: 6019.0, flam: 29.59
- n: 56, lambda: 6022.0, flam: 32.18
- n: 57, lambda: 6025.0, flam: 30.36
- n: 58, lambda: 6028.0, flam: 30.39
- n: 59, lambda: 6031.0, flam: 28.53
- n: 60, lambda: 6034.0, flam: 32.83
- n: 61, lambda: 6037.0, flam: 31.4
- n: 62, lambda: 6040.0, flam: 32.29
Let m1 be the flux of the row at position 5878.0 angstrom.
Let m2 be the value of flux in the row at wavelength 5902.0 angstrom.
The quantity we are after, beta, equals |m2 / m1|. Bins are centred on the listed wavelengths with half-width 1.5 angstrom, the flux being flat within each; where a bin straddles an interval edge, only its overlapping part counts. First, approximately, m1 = 29.4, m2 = 28.99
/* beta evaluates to 0.99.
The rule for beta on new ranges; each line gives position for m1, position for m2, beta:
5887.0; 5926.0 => 1.07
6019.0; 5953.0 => 0.99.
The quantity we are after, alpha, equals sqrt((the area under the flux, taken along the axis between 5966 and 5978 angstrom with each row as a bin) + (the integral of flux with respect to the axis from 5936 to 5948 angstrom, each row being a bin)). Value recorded 27.4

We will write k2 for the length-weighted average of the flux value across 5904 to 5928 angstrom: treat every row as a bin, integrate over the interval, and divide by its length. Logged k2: 31.2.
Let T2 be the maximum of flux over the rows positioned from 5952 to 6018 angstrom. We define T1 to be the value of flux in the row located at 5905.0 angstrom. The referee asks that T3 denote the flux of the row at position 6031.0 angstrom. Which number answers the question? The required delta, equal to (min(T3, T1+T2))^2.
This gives 814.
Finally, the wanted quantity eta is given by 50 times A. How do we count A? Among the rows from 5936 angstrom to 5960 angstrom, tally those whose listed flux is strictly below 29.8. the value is 100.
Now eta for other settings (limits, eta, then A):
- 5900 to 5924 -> 150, 3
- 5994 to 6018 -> 100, 2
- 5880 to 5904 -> 250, 5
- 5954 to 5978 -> 0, 0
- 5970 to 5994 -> 50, 1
